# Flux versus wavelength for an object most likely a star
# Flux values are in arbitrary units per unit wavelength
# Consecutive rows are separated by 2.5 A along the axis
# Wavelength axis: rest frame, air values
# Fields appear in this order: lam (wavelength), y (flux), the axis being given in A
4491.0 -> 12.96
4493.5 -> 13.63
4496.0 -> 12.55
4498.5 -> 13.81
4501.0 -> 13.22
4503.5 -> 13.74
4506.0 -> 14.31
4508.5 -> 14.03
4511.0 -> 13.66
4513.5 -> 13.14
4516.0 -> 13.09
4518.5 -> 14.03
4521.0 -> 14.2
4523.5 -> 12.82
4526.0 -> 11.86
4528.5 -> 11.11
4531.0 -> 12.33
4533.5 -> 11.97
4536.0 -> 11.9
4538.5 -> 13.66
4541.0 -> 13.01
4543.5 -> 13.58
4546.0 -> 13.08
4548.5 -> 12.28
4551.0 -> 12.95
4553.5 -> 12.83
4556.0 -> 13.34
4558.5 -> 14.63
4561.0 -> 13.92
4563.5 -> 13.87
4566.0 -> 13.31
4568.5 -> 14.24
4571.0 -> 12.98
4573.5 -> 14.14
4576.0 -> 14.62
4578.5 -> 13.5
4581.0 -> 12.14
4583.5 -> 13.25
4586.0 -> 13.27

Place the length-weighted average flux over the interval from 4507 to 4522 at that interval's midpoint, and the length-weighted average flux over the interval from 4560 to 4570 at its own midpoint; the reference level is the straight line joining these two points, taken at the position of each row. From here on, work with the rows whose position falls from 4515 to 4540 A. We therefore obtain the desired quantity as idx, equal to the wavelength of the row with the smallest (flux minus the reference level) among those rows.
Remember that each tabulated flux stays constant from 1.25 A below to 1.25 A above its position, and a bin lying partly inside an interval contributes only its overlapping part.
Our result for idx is 4528.5 A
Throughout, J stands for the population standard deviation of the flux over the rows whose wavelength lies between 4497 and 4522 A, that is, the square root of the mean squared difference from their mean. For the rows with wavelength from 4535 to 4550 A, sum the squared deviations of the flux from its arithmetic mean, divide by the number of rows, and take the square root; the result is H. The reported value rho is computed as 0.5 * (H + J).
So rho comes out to 0.53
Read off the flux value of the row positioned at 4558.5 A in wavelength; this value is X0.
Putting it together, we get 14.63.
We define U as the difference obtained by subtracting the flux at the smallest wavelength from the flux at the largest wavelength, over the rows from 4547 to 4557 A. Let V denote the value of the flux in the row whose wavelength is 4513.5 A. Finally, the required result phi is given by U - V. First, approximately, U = 1.1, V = 13.14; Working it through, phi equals -12.1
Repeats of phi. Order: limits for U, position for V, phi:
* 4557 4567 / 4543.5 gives -14.9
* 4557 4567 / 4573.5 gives -15.5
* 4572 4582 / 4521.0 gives -16.2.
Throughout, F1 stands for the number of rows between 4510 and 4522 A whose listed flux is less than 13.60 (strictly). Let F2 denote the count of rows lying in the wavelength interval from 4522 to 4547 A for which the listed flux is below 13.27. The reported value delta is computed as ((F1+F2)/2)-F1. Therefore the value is 3.0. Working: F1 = 2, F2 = 8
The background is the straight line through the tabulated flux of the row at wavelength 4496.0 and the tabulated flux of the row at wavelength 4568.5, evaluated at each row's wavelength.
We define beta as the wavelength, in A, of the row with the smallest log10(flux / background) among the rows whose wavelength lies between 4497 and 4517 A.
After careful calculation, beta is 4516.0 A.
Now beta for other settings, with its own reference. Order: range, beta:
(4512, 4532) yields 4528.5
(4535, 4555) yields 4536.0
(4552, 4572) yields 4571.0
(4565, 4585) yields 4581.0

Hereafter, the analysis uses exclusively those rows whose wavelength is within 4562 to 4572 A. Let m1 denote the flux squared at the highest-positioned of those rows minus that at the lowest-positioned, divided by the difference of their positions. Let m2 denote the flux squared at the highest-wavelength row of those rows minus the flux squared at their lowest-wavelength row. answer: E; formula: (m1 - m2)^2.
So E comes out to 429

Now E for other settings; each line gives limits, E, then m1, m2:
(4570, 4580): 142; 2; 14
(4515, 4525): 37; -1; -7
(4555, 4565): 156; 2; 14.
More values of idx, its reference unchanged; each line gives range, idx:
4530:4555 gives 4536.0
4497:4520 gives 4516.0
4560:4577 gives 4571.0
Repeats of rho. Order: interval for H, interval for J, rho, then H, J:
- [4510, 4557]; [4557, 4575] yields 0.65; 0.79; 0.5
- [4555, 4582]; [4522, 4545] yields 0.76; 0.71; 0.8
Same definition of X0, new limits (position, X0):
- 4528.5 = 11.11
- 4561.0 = 13.92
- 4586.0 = 13.27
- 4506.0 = 14.31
